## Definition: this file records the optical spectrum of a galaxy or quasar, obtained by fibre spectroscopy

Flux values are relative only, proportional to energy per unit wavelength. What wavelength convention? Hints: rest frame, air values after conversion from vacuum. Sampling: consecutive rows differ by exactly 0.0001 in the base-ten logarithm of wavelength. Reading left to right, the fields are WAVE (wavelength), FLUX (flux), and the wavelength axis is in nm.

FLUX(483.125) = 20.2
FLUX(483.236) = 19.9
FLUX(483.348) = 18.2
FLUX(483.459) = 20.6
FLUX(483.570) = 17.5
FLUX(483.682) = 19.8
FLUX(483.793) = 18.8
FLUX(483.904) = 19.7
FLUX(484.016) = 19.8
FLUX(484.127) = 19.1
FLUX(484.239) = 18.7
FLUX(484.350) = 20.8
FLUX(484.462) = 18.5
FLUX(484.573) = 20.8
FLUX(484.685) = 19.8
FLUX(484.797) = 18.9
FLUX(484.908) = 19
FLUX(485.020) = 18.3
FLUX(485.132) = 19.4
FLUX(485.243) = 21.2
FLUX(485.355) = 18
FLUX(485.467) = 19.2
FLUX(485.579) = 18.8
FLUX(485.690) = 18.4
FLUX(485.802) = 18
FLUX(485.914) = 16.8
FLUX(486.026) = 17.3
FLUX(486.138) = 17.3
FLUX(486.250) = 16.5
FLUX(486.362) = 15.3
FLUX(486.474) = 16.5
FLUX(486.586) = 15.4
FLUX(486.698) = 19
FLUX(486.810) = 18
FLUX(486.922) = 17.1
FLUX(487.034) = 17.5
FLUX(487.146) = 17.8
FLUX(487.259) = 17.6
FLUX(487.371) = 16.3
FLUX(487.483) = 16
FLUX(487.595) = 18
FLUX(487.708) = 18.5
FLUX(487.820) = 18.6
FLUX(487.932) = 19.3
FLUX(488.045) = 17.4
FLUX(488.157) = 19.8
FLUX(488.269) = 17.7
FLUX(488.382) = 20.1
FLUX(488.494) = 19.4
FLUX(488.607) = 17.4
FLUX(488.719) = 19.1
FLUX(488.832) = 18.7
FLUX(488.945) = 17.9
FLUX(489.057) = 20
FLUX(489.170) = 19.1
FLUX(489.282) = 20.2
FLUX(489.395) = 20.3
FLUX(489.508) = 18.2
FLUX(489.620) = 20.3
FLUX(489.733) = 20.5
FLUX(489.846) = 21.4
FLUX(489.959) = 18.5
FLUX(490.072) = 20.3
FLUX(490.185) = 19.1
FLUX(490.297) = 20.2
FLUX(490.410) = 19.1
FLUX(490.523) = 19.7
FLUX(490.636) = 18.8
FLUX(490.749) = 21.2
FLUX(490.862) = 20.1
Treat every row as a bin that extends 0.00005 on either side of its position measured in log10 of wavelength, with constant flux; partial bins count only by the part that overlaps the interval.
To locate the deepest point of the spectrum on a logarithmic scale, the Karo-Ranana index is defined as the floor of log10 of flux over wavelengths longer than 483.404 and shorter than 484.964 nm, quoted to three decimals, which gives 1.243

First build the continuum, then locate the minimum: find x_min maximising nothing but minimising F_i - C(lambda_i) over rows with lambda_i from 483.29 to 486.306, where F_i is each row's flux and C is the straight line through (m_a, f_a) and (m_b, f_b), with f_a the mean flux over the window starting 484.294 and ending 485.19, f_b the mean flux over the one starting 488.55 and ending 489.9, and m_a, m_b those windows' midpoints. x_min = 486.250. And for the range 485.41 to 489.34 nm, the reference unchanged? 486.362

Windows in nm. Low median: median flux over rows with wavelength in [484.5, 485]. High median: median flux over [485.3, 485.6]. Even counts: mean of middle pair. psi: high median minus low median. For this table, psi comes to -1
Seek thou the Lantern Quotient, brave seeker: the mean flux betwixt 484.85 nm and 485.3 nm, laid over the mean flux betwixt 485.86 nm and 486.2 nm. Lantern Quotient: 1.14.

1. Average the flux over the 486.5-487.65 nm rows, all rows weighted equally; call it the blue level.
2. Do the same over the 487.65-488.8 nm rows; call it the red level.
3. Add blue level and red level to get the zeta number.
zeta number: 36.0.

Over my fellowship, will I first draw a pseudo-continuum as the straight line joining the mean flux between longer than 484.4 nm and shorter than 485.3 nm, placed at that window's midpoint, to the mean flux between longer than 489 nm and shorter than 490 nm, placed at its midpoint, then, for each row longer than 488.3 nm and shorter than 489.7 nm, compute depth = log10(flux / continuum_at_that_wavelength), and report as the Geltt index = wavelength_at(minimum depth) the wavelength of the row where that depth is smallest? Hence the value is 488.607 nm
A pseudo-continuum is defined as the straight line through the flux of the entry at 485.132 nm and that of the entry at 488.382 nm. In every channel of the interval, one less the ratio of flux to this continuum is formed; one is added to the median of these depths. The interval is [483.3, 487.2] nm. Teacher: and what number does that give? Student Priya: 1.04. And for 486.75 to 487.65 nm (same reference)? 1.12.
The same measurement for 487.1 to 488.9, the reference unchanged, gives 1.09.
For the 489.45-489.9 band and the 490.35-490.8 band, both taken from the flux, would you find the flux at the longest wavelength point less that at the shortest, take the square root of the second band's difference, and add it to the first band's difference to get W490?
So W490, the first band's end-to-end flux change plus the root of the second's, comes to 4.6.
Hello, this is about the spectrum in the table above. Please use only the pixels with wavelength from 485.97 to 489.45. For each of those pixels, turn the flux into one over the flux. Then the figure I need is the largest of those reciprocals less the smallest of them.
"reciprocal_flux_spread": 0.0161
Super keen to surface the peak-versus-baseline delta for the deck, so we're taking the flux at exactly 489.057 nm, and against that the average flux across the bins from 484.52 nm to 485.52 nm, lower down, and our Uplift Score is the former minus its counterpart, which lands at 0.6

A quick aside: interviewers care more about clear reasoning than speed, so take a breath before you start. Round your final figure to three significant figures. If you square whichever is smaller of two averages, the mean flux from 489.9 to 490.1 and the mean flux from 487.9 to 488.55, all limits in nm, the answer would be 359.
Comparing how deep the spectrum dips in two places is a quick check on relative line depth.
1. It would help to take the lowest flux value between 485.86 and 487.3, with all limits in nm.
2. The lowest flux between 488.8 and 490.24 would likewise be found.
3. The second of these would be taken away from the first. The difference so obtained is -2.6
